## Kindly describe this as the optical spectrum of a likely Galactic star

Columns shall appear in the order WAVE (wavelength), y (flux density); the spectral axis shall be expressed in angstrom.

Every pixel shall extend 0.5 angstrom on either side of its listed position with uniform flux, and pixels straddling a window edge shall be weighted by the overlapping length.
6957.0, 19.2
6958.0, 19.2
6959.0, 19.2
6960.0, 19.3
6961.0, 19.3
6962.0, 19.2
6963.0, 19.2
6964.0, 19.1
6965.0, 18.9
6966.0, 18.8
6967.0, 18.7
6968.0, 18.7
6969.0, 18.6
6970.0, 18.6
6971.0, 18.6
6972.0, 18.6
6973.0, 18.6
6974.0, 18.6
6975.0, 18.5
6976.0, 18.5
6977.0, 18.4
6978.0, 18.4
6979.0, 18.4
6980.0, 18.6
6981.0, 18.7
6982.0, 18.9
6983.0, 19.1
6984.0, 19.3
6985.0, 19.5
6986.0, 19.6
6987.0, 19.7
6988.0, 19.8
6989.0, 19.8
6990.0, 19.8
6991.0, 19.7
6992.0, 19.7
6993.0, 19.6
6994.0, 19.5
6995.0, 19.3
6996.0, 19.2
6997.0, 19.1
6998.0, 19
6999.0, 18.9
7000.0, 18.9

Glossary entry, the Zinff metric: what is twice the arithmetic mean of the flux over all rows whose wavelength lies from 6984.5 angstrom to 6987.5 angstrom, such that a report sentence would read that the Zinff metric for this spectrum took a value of 39.2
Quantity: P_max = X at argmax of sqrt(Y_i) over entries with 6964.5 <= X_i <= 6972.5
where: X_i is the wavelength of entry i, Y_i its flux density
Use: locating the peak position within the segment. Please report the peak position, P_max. 6965.0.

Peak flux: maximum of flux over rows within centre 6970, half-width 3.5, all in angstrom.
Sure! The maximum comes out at 18.7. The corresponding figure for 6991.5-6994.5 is 19.7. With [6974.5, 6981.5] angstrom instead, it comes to 18.7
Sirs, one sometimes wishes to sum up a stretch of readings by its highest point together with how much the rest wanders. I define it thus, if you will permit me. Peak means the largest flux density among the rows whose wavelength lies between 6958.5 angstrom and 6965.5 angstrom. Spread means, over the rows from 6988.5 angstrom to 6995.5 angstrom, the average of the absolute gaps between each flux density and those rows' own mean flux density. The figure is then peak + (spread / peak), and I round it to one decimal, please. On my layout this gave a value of 19.3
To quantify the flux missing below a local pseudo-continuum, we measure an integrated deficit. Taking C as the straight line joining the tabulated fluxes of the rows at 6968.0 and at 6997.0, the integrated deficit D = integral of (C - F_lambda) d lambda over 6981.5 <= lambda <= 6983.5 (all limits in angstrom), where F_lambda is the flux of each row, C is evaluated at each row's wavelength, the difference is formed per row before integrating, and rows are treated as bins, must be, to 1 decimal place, -0.2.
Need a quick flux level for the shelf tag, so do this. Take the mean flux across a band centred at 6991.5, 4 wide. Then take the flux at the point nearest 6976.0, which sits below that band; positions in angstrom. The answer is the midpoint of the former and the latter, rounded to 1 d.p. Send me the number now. 19.1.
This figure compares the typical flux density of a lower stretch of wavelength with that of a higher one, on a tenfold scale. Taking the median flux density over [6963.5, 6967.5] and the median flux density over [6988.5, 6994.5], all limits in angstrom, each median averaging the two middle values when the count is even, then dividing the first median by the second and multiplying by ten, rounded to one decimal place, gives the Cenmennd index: 9.6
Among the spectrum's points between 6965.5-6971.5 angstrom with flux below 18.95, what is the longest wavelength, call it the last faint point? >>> 6971.0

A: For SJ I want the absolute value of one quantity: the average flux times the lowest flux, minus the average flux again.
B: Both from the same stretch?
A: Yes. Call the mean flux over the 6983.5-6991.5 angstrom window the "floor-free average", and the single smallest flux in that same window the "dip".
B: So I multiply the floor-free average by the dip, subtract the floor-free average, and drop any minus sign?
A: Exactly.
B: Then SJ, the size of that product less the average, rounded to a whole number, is 360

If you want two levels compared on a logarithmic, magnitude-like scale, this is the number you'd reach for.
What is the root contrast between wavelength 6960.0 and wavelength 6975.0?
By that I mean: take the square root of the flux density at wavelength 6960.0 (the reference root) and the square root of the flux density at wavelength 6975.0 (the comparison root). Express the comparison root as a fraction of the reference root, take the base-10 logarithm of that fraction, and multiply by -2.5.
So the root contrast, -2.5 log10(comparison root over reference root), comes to 0.023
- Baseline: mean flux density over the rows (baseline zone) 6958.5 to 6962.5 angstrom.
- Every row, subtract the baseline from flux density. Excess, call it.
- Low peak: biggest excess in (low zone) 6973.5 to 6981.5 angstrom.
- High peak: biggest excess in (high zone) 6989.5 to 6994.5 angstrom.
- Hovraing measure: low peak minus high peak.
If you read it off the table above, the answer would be -1.1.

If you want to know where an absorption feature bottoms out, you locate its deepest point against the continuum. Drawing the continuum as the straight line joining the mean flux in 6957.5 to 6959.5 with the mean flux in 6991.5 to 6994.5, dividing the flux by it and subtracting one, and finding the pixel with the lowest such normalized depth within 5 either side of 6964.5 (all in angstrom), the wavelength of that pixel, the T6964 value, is 6969.0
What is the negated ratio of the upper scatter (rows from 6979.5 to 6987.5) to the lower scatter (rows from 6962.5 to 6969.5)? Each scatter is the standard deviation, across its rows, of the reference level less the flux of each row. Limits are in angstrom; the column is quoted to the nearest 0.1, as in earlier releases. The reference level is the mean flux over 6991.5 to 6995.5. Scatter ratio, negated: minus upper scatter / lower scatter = -1.9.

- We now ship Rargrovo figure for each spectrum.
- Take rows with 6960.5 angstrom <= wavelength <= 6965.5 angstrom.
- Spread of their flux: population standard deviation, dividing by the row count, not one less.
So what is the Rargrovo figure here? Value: 0.14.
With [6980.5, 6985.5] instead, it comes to 0.28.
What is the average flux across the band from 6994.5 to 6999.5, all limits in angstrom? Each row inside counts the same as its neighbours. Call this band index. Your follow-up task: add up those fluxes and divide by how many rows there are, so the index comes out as 19.1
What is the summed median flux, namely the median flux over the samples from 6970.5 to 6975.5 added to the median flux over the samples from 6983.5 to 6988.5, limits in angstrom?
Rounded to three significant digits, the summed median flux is 38.2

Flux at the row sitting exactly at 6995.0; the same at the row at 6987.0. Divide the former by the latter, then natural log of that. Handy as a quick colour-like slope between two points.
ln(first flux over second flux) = -0.02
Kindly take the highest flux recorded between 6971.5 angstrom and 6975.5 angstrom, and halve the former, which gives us 9.3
